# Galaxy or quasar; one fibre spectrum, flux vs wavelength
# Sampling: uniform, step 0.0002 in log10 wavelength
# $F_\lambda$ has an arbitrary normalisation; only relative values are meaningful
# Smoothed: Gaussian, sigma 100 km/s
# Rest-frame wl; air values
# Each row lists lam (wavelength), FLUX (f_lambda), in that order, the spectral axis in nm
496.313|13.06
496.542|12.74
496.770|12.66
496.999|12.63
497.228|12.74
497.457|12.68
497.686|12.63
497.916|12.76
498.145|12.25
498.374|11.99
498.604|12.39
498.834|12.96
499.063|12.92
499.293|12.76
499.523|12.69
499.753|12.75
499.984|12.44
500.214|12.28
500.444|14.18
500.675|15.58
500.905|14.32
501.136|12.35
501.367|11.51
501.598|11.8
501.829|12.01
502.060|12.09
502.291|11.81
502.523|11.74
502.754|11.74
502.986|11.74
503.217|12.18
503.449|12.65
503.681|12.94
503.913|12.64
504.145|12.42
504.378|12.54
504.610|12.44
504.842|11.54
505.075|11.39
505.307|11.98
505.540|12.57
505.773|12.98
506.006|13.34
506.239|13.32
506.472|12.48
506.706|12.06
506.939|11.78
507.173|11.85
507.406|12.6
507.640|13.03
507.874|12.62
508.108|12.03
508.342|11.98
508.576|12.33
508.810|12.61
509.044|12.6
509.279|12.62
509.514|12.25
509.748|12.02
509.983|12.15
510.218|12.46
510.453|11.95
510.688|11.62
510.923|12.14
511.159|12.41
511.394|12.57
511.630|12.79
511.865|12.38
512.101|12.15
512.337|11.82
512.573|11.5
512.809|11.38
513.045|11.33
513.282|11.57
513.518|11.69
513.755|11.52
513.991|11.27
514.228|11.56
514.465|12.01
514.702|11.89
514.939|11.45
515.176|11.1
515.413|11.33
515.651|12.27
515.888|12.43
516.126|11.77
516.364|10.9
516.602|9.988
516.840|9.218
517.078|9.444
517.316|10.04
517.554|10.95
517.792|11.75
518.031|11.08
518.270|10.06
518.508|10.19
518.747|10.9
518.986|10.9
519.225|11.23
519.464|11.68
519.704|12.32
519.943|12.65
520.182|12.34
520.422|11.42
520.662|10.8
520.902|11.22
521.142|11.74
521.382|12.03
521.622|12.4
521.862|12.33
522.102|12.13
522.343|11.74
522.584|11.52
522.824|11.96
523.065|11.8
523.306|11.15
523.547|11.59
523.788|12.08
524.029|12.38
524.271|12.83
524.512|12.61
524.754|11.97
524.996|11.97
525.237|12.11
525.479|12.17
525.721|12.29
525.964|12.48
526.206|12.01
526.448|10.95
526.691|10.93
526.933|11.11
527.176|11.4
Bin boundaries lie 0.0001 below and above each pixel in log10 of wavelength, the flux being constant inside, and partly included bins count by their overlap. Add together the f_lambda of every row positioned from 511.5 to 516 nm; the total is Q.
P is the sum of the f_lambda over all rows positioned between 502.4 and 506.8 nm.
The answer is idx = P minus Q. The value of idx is 11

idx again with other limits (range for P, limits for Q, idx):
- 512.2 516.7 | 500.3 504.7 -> -20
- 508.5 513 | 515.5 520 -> 22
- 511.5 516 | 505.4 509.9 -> -14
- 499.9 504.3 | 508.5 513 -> 7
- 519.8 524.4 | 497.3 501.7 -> -17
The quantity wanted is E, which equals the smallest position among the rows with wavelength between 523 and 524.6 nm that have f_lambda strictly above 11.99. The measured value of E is 523.788 nm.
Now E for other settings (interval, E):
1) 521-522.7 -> 521.382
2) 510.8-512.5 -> 510.923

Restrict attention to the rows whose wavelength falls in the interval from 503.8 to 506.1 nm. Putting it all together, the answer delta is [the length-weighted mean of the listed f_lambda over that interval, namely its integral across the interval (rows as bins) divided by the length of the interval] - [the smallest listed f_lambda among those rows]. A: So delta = 0.98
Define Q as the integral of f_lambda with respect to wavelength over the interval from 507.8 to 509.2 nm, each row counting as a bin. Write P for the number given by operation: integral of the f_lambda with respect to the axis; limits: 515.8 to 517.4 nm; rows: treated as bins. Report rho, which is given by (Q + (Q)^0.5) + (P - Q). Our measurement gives 21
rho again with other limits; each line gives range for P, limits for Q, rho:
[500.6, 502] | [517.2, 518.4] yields 22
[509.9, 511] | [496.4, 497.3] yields 17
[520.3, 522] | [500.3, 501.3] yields 24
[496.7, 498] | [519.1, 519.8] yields 19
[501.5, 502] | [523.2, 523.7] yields 8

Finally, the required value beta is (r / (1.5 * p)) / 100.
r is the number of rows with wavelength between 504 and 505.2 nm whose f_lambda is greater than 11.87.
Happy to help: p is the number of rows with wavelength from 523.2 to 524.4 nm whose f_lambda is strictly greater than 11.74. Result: 0.0067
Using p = 3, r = 3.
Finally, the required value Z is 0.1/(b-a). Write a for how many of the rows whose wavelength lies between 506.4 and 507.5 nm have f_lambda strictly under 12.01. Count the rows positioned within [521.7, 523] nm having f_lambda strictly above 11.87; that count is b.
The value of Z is 0.10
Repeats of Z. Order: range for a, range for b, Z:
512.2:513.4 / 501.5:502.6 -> -0.03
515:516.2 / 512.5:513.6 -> -0.03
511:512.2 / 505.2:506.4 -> 0.02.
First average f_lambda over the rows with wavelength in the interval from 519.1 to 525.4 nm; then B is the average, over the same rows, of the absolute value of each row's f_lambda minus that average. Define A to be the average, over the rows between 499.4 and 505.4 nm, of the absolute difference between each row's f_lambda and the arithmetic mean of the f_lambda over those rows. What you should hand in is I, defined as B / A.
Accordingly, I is 0.6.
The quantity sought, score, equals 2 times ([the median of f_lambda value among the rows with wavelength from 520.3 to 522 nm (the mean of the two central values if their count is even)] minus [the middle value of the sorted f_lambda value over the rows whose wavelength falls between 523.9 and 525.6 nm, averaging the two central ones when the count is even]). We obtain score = -0.9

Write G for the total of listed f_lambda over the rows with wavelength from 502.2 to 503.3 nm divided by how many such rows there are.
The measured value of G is 11.8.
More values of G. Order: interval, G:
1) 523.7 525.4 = 12.3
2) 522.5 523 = 11.7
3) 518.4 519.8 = 11.2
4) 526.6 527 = 11.0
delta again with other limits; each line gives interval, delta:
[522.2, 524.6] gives 0.81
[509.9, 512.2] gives 0.65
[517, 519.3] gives 1.22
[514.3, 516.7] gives 1.54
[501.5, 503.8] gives 0.33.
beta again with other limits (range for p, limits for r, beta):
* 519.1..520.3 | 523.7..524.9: 0.0111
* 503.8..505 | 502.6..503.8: 0.0050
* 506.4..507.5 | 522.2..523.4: 0.0013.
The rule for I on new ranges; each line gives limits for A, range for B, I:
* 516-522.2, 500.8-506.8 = 0.7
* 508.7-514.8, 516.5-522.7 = 2.0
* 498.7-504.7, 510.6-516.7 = 0.8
